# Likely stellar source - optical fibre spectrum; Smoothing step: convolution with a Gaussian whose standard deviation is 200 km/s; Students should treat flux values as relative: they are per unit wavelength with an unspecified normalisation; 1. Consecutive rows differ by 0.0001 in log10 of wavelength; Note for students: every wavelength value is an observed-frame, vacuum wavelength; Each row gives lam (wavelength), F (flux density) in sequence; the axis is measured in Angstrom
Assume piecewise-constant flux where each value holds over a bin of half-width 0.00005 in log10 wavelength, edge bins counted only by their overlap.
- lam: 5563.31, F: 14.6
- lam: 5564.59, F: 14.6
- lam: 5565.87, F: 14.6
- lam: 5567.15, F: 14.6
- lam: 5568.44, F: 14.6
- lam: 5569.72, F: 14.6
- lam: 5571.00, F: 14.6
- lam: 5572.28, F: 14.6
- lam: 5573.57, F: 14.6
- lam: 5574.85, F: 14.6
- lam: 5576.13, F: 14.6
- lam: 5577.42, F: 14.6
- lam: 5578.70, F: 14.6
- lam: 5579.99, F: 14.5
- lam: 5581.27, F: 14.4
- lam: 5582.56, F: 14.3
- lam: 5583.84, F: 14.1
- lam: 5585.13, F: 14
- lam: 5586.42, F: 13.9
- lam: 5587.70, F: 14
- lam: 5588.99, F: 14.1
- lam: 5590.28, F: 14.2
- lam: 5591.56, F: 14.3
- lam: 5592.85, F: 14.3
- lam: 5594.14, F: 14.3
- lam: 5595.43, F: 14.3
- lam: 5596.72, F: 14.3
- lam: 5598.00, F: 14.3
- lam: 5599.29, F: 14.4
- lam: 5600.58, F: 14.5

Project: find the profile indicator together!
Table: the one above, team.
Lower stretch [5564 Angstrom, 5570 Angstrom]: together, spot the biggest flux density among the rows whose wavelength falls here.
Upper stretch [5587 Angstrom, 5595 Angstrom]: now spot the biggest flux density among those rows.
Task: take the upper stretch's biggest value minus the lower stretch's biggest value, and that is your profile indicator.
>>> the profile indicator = -0.3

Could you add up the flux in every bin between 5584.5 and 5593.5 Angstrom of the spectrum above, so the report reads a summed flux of 99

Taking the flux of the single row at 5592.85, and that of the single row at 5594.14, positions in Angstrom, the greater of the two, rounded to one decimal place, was 14.3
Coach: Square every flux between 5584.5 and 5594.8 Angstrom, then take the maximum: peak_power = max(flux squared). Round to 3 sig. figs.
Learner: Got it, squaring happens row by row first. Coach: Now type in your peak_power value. 204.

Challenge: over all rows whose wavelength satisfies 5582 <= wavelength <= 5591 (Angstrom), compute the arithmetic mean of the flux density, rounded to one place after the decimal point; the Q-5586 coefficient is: 14.1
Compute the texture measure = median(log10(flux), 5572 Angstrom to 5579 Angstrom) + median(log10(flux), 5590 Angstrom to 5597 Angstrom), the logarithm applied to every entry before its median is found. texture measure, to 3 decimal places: 2.320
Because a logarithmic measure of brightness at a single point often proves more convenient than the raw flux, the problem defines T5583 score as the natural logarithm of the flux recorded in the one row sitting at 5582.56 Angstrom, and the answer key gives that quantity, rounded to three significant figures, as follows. 2.66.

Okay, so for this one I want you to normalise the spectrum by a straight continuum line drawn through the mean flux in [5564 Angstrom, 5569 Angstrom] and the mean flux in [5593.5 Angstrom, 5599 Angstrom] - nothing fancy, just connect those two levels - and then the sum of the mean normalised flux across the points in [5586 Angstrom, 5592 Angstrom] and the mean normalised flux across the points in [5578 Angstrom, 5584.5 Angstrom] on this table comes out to 1.98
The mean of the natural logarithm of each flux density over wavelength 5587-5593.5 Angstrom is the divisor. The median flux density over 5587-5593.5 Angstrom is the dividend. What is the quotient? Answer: 5.35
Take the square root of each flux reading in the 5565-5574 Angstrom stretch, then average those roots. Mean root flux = 3.82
